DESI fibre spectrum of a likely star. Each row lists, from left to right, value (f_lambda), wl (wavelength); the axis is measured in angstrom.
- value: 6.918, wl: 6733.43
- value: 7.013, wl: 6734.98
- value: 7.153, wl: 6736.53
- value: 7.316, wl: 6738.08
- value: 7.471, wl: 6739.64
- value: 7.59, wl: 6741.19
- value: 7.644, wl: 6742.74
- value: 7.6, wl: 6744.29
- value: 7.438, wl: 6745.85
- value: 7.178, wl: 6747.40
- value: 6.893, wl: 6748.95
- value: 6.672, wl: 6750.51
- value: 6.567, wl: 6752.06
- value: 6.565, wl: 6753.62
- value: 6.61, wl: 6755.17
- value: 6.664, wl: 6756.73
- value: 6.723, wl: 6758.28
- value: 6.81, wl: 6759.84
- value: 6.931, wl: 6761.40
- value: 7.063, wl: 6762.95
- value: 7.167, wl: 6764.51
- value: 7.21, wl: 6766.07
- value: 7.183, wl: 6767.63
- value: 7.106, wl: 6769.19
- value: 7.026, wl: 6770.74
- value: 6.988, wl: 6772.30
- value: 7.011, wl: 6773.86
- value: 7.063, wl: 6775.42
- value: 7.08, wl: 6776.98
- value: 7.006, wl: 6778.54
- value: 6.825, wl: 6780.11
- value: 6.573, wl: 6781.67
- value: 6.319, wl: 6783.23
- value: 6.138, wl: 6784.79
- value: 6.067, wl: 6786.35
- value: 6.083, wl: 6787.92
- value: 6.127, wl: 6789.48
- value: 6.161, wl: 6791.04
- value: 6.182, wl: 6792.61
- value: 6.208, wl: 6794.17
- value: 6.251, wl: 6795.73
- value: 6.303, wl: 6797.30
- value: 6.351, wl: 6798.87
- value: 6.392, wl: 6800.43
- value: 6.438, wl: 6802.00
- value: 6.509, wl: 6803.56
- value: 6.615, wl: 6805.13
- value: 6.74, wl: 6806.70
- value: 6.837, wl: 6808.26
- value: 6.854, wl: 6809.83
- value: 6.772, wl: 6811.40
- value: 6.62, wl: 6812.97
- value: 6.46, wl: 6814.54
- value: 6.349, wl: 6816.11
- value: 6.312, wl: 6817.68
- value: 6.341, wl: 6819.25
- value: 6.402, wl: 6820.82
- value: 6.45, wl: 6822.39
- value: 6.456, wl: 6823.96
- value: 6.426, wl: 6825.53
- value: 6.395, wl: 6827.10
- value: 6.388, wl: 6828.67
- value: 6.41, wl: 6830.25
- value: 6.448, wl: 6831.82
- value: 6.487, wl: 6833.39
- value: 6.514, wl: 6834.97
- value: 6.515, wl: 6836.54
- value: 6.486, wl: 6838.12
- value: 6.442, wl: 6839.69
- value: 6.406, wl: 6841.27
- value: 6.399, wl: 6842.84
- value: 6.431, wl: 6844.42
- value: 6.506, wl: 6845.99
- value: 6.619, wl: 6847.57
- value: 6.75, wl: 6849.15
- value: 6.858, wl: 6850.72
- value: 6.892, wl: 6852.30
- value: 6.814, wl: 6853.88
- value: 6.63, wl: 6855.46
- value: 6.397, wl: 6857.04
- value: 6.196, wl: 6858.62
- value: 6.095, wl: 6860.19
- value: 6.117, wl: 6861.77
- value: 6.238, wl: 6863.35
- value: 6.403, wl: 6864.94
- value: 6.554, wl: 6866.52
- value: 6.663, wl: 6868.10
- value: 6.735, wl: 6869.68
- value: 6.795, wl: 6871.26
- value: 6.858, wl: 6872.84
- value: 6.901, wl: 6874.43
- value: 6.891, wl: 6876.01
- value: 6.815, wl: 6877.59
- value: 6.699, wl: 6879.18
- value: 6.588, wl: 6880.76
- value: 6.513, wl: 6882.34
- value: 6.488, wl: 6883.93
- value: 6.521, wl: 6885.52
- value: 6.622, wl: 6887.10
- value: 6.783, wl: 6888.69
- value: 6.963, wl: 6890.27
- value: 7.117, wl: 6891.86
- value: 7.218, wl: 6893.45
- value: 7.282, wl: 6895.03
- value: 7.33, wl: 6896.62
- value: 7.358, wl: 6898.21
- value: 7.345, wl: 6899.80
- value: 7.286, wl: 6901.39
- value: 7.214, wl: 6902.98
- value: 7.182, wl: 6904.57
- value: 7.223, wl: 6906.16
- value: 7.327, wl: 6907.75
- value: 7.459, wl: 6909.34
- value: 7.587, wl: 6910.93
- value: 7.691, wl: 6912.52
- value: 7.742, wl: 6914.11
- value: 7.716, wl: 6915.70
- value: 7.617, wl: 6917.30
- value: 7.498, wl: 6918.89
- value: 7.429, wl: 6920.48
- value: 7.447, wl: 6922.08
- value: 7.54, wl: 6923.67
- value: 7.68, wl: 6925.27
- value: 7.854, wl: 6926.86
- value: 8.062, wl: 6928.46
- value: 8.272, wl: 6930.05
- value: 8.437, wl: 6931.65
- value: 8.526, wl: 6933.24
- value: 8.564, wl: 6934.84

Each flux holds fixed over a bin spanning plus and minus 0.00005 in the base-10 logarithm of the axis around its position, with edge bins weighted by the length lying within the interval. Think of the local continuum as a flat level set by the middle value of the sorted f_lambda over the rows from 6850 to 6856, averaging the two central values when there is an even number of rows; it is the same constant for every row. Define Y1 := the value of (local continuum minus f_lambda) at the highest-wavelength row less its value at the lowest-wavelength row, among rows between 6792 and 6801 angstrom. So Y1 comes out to -0.21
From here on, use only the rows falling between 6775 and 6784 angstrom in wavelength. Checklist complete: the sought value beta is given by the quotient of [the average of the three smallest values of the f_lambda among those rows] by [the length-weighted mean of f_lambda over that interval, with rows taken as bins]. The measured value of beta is 0.967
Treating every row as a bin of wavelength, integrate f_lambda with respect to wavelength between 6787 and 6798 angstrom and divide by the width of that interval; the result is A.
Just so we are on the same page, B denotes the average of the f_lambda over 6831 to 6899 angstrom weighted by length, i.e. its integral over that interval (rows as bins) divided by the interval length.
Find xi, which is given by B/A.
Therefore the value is 1.08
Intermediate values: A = 6.18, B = 6.66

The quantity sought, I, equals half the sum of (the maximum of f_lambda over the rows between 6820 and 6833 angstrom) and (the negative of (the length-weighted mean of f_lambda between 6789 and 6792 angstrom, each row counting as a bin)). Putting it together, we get 0.2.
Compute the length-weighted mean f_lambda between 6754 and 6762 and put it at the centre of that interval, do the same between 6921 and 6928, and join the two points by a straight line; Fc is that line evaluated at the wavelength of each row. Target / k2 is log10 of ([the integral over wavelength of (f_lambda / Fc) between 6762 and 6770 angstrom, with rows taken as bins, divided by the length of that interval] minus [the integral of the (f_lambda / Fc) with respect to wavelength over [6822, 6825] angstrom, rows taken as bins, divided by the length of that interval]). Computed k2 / -0.84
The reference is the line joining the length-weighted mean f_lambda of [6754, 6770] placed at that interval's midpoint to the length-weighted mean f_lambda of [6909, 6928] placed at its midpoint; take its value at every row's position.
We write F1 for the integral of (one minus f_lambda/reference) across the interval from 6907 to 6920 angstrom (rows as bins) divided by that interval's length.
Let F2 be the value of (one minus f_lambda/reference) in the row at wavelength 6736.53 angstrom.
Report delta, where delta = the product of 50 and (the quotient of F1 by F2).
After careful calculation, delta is -2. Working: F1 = 0.002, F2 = -0.05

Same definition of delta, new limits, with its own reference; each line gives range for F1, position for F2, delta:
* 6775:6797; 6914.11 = -231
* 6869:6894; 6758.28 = 156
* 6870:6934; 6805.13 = 24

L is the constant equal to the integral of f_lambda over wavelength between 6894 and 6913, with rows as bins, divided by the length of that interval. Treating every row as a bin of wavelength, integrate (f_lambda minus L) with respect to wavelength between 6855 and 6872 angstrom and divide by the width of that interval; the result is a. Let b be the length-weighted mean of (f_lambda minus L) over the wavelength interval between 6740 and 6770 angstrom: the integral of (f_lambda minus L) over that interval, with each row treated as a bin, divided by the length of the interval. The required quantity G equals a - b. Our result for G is -0.60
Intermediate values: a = -0.92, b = -0.3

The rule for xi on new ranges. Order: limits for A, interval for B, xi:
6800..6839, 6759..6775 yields 1.08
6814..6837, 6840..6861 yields 1.02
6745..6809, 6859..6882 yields 0.99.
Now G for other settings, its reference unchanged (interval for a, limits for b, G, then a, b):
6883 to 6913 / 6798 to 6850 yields 0.65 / -0.20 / -0.9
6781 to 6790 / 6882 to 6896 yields -0.64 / -1.14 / -0.5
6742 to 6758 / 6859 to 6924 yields -0.04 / -0.38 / -0.3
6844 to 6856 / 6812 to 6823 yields 0.27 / -0.65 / -0.9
